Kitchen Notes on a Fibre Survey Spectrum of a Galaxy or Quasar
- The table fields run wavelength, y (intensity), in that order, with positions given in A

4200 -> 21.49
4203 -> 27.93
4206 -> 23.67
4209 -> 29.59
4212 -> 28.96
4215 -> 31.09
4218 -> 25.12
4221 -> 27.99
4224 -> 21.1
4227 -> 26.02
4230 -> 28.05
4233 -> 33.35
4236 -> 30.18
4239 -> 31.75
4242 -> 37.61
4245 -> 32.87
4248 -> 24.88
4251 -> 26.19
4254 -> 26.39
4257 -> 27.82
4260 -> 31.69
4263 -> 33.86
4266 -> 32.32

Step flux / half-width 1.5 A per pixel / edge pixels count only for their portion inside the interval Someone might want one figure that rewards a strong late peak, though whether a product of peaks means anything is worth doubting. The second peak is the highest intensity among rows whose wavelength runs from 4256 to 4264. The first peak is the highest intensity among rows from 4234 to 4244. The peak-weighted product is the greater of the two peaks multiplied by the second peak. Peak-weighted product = 1273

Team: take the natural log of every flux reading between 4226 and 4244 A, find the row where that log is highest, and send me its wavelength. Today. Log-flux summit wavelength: 4242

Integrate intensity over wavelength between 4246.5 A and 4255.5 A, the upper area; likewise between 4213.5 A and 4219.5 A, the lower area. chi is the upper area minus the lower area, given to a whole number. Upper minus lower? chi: 64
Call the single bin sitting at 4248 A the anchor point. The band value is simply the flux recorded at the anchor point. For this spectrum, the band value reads 24.88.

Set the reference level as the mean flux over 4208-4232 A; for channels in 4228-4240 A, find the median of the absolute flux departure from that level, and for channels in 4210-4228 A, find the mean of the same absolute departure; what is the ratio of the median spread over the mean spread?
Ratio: 1.4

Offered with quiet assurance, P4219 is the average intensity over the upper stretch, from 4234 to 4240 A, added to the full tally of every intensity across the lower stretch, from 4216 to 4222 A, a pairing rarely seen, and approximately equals 84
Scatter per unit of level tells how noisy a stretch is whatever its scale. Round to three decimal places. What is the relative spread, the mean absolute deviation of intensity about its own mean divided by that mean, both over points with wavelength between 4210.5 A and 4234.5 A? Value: 0.098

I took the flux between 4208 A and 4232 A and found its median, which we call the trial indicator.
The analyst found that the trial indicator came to 28.0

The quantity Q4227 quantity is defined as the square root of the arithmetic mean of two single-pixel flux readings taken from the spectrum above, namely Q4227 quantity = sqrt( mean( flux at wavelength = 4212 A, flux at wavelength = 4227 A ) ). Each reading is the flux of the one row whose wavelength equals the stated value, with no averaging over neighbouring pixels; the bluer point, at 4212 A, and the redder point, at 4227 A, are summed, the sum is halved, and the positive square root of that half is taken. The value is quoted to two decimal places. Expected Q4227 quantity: 5.24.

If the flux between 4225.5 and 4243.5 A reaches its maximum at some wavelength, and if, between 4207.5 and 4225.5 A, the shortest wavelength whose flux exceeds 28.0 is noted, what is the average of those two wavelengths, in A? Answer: 4225.5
